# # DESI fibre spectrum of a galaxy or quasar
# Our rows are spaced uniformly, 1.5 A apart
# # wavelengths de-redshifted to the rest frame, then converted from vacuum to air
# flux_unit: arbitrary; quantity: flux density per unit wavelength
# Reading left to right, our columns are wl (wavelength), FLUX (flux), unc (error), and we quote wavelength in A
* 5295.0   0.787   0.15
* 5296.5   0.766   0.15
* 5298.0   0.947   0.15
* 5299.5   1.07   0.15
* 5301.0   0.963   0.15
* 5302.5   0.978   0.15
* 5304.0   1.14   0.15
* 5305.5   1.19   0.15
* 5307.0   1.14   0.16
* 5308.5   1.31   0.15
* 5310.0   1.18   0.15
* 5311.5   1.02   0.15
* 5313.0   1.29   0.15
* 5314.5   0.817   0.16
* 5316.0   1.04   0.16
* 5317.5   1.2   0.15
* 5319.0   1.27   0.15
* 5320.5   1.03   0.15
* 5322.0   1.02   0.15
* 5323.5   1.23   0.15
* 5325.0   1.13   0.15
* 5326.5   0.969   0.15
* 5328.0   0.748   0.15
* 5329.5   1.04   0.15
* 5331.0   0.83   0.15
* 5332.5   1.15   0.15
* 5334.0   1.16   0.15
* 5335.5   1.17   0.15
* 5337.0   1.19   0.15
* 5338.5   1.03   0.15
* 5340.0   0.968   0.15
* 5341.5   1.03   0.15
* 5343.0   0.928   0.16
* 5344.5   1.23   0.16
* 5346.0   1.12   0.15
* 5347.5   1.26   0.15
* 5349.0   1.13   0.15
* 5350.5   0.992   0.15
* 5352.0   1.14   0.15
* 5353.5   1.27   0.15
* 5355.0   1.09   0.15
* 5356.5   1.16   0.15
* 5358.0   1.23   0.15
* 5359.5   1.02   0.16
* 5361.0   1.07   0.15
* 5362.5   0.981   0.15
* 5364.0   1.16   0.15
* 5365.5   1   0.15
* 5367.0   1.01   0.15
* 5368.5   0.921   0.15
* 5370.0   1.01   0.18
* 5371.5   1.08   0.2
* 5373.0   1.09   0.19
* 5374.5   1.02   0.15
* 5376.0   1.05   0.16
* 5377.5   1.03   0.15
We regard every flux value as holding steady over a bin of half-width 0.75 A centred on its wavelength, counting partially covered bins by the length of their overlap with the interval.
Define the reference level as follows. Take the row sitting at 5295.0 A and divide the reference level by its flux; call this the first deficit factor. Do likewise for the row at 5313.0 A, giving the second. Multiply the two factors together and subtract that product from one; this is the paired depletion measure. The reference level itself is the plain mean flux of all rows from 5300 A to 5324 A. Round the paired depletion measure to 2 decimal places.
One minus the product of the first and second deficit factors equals -0.22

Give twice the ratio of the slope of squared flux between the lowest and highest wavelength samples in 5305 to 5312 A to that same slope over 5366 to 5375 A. -46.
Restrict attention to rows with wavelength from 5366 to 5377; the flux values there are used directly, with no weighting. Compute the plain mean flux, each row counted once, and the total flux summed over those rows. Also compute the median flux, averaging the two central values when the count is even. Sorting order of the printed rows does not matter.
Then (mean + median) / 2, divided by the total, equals 0.142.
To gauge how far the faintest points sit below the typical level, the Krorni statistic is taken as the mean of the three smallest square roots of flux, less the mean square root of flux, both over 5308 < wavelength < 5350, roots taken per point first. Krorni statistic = -0.15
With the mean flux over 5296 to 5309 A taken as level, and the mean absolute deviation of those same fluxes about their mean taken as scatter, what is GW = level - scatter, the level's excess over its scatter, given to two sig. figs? 0.93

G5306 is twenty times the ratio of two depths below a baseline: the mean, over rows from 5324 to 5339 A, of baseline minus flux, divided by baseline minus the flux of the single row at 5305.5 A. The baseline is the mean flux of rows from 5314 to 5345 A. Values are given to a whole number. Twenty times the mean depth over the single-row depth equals -2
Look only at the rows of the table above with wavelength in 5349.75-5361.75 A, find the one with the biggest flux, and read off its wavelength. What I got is 5353.5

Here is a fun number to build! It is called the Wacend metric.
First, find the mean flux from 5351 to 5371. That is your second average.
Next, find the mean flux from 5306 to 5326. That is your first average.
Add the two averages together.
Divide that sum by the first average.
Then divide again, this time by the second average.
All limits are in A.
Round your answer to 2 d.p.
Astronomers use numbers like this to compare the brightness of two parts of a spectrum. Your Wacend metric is 1.81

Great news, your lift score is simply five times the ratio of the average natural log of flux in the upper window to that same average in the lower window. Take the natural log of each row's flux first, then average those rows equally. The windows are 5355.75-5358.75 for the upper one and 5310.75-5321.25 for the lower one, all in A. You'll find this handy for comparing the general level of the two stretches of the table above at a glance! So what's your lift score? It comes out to 11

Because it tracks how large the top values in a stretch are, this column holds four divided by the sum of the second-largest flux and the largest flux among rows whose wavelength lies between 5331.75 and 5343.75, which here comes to 1.69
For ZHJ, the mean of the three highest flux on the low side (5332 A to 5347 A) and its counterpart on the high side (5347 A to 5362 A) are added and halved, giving 1.225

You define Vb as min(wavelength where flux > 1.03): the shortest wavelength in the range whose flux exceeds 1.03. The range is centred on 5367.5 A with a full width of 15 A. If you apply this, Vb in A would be 5361.0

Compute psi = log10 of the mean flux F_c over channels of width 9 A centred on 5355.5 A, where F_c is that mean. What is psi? 0.061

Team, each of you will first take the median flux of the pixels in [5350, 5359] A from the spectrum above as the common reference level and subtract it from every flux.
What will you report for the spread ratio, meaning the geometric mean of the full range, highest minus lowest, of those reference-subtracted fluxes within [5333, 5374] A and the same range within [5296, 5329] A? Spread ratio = 0.443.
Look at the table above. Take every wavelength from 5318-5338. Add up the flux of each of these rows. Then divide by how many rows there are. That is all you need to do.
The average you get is 1.07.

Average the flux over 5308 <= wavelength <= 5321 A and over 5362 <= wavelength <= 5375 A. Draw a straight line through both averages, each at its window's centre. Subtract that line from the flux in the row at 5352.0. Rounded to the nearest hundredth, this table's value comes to 0.08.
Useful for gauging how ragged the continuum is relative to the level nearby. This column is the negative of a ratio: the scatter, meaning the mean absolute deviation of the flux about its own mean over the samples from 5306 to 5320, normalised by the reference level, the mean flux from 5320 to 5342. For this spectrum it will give -0.116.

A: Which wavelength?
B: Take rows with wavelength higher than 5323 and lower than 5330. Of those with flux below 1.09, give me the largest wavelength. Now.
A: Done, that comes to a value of 5329.5 A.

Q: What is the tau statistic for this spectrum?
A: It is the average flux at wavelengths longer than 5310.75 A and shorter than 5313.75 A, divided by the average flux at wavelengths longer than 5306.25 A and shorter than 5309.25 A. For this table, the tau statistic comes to 0.94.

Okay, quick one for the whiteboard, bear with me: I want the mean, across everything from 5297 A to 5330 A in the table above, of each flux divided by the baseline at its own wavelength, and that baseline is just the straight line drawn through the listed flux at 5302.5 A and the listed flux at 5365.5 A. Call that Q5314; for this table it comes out 1.10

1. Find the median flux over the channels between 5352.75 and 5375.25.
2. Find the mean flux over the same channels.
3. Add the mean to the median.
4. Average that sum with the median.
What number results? 1.61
